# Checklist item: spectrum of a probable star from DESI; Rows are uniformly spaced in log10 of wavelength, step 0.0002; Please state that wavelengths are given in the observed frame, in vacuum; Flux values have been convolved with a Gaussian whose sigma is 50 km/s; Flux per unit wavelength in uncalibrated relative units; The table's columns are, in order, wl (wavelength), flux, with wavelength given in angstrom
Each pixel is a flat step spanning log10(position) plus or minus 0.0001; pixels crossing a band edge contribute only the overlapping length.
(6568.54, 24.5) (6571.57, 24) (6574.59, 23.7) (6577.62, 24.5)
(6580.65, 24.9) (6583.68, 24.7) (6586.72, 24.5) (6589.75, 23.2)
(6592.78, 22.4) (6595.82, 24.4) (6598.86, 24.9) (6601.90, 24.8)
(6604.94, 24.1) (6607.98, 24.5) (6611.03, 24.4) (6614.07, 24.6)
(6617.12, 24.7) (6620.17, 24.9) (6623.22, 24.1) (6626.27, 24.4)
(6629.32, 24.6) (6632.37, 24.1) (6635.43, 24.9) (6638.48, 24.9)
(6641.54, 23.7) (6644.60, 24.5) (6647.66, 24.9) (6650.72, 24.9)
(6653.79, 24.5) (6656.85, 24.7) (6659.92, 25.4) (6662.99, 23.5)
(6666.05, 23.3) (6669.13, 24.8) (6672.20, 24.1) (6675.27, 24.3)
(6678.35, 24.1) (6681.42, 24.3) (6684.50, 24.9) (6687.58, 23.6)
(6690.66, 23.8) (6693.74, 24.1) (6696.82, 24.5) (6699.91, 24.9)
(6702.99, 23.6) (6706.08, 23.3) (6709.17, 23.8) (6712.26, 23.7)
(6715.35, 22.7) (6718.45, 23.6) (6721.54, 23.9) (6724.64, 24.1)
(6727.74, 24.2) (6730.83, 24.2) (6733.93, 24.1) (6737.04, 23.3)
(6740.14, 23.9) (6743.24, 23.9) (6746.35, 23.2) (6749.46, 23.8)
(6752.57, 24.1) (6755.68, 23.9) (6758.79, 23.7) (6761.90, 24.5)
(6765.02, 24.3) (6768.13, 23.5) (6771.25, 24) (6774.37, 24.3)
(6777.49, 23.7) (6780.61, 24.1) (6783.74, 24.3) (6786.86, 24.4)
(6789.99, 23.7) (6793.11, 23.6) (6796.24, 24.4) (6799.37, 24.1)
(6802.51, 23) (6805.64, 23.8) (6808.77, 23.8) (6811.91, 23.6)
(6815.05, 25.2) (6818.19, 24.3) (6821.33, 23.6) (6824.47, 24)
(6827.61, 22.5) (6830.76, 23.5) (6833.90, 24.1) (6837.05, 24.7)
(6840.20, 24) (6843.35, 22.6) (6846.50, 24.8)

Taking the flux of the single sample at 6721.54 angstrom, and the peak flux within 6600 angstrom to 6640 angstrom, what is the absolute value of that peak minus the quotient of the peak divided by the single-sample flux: 23.86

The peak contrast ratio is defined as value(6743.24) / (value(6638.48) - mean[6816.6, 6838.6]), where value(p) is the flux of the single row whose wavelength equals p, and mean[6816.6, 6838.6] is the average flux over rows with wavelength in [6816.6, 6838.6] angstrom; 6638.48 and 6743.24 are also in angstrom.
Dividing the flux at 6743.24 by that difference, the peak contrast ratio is 22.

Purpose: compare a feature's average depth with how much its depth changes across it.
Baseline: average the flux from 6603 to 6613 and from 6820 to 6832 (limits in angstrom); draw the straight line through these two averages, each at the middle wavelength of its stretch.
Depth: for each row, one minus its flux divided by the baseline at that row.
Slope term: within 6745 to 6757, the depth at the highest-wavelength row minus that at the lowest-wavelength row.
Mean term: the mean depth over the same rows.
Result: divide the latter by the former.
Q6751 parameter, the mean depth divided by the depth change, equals 0.0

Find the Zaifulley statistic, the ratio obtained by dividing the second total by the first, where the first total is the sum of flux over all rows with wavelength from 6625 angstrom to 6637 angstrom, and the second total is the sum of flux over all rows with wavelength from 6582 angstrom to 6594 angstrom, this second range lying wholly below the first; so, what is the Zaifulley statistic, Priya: 0.97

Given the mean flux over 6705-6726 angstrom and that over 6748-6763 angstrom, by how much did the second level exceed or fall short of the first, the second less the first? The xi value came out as 0.41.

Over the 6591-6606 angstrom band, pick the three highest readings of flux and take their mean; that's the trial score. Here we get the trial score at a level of 24.7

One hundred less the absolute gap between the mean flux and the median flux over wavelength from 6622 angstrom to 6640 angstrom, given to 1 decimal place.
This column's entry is 100.0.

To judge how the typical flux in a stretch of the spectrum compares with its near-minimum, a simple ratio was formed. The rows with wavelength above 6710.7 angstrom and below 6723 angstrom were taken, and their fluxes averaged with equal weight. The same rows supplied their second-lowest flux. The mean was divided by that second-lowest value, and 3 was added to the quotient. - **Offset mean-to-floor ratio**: 3.99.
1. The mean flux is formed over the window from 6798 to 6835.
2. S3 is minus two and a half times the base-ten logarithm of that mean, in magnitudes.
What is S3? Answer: -3.441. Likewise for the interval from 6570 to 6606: -3.458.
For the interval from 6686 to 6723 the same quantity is -3.441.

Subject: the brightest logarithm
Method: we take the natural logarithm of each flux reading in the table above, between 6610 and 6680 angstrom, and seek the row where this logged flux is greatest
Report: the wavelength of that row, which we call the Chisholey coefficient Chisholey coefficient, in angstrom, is 6659.92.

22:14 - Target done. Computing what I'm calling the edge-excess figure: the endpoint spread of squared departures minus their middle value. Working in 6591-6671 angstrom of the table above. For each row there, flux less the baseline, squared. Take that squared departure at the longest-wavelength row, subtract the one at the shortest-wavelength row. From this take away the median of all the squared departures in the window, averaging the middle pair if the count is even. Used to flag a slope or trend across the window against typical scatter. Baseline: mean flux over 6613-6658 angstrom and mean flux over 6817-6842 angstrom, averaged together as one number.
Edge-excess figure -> -3.1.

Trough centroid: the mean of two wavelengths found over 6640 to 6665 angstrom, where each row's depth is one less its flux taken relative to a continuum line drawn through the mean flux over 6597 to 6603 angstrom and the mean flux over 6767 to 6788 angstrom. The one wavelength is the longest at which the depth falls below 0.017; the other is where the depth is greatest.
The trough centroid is 6661.5 angstrom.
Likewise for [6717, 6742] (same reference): 6738.6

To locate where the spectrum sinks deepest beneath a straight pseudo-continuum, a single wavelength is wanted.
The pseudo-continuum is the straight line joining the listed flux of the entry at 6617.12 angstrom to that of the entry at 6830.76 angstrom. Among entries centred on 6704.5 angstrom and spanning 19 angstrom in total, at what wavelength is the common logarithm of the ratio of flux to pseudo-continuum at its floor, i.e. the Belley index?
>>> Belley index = 6706.08 angstrom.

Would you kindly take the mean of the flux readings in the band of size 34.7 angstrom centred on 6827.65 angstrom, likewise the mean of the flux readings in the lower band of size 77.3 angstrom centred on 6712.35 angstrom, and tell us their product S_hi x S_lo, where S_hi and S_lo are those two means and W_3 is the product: 570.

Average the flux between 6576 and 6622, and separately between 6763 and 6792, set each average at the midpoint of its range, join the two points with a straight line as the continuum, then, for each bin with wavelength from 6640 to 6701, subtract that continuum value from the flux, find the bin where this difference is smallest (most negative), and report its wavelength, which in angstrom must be 6666.05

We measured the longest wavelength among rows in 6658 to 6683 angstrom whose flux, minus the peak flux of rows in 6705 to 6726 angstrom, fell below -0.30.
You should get 6666.05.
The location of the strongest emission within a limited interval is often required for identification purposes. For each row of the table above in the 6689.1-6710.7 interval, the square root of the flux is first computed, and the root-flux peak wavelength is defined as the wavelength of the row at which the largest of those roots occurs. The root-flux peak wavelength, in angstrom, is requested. 6699.91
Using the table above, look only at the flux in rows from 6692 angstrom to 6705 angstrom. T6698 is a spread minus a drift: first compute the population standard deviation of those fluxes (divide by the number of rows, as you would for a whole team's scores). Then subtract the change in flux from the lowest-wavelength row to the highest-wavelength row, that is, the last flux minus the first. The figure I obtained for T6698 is 1.0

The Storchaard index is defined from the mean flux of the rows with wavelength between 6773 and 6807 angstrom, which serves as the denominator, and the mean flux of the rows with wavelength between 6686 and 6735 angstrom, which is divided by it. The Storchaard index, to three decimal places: 0.997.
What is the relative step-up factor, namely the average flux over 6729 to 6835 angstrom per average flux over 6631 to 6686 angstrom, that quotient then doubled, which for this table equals 1.96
